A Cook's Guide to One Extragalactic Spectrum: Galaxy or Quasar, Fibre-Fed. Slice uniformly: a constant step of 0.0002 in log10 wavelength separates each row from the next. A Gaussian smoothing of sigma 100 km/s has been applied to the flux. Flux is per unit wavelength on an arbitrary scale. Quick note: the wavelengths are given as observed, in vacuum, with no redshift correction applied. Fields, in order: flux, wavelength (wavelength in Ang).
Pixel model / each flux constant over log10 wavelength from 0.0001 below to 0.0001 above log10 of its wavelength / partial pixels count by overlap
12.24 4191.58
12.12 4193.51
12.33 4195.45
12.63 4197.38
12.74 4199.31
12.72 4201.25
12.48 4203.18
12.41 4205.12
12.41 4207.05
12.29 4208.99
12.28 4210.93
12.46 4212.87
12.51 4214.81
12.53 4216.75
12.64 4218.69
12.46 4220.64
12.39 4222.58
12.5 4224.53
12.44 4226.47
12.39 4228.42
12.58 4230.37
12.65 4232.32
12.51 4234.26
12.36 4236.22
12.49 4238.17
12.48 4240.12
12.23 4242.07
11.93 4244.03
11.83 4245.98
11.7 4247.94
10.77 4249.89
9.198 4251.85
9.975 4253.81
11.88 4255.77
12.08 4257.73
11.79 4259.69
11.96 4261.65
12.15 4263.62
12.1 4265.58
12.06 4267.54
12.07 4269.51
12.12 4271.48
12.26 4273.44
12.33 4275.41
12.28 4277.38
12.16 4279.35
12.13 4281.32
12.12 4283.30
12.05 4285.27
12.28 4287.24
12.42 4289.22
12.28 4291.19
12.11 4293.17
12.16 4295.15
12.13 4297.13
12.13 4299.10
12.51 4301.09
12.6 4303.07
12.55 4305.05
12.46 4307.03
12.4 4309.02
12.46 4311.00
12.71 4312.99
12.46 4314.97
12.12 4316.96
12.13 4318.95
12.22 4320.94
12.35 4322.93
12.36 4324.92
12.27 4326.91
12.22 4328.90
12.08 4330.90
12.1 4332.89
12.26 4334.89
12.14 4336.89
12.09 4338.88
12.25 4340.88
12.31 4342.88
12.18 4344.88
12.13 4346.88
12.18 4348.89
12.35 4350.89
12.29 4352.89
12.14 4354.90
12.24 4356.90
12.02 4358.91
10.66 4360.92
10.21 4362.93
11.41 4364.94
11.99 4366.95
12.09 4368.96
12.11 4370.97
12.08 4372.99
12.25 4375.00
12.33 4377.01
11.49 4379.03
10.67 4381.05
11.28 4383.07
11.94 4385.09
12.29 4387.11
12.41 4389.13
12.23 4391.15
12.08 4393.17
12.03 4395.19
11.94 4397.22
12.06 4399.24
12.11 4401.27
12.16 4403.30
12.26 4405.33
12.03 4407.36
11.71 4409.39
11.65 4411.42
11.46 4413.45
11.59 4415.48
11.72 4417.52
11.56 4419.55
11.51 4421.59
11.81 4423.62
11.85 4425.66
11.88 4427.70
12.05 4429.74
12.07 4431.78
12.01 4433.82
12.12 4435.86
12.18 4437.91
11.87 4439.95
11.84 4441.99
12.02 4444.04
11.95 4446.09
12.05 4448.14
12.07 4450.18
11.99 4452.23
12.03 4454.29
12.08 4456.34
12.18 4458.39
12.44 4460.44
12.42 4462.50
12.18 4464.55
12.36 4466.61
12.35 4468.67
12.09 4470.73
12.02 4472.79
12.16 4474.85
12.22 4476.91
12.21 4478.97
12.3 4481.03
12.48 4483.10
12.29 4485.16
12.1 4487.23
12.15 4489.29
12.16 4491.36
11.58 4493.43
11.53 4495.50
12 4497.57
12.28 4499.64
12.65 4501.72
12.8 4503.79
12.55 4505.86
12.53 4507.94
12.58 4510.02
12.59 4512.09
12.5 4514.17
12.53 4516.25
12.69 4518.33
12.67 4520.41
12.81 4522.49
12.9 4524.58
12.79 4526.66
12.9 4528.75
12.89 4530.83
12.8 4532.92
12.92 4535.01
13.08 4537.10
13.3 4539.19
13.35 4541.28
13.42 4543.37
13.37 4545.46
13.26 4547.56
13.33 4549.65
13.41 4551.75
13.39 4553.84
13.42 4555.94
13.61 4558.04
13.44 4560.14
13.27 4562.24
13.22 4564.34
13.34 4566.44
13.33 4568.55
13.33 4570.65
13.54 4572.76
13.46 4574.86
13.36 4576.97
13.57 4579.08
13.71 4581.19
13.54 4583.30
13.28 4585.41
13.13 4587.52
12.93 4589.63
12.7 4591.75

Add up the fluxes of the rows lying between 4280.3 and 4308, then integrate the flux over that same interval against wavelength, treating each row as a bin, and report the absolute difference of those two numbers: 168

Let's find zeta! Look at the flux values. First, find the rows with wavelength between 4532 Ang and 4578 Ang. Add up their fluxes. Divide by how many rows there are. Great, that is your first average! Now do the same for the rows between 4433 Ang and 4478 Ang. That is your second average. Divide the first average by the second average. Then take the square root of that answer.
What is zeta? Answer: 1.05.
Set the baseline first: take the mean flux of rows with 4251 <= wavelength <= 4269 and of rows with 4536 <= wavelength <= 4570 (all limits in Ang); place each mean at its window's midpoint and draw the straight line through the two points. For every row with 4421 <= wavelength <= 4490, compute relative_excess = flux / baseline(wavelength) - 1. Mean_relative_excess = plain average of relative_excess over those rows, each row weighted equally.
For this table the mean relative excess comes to -0.05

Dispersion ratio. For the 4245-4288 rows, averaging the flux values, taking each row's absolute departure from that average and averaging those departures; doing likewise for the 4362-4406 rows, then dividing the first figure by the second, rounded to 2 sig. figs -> 1.3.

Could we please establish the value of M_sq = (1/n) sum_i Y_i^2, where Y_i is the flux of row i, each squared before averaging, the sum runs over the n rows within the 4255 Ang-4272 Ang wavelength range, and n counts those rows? 145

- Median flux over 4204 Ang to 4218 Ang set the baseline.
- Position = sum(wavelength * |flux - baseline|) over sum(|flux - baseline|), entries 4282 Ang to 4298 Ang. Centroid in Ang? 4290.2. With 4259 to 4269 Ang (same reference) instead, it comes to 4262.9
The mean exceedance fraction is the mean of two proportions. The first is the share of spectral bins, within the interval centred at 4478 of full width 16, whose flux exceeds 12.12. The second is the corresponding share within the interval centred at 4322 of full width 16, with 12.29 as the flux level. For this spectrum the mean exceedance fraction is 0.56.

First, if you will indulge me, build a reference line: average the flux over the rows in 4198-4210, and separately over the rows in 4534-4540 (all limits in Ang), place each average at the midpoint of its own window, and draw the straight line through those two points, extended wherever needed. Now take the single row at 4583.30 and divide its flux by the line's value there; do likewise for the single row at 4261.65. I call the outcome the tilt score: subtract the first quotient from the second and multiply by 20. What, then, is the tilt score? -1.6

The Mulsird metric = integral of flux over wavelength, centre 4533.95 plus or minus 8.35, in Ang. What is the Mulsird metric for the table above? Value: 217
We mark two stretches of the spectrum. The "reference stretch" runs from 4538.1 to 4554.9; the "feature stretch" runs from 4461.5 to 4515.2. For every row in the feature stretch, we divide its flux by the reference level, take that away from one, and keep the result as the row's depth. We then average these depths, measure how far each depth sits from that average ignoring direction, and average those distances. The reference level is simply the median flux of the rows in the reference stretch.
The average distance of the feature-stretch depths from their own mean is 0.0165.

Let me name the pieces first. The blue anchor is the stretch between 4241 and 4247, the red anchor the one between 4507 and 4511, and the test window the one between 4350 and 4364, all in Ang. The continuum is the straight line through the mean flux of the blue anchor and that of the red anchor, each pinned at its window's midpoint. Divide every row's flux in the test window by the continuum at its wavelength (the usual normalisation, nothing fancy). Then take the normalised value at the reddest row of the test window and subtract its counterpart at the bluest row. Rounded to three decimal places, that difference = -0.177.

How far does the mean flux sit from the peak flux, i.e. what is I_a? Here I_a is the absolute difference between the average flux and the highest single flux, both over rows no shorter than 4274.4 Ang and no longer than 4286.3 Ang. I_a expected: 0.15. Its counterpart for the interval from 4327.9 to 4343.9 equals 0.13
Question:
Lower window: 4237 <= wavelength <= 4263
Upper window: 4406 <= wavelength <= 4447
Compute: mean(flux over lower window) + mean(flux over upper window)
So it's 23.4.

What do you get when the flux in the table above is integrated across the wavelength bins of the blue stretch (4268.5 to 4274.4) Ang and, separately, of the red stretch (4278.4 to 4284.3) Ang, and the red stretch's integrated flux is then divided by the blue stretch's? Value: 1.00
